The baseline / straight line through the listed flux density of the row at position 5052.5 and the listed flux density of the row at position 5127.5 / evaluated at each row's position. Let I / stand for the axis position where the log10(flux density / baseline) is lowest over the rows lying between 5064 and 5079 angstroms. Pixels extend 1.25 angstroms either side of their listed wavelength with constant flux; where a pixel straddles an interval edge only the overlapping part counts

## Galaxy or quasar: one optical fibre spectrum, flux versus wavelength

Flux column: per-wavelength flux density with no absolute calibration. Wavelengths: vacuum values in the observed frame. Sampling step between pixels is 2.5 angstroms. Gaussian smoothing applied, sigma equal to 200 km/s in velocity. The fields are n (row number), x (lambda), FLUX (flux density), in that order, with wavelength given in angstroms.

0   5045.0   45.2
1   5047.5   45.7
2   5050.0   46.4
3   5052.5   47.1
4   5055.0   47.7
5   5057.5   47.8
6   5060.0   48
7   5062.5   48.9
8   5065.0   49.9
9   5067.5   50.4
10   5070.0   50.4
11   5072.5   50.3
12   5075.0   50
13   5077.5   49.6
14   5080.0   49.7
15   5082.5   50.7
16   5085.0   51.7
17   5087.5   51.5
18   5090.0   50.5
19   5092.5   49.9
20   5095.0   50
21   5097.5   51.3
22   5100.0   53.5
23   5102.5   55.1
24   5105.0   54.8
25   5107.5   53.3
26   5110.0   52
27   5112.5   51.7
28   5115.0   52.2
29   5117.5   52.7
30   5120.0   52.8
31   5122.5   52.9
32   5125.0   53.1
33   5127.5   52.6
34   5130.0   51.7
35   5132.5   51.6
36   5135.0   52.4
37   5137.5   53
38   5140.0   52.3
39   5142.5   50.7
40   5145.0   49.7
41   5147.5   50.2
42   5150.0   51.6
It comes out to 5077.5 angstroms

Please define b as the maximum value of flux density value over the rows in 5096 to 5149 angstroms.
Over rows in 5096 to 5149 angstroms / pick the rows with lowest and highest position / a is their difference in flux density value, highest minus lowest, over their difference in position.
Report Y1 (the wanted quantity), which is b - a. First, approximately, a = -0.022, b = 55.1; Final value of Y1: 55.1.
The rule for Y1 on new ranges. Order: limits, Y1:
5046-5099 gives 51.6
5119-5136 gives 53.1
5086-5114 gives 55.1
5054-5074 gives 50.3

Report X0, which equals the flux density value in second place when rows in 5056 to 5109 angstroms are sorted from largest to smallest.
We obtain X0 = 54.8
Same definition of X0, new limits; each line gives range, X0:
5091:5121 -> 54.8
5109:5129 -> 52.9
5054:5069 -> 49.9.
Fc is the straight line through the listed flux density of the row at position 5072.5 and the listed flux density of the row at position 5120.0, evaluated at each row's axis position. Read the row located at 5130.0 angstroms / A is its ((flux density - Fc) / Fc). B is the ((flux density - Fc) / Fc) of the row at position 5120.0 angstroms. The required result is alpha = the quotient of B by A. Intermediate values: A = -0.030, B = 0.000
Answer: 0.0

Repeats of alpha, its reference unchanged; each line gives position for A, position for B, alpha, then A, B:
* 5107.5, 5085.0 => 0.7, 0.022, 0.015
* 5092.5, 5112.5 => 0.5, -0.028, -0.013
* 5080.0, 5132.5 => 1.8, -0.020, -0.035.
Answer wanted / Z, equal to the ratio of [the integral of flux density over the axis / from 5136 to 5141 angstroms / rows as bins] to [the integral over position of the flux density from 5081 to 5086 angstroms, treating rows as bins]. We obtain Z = 1.03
